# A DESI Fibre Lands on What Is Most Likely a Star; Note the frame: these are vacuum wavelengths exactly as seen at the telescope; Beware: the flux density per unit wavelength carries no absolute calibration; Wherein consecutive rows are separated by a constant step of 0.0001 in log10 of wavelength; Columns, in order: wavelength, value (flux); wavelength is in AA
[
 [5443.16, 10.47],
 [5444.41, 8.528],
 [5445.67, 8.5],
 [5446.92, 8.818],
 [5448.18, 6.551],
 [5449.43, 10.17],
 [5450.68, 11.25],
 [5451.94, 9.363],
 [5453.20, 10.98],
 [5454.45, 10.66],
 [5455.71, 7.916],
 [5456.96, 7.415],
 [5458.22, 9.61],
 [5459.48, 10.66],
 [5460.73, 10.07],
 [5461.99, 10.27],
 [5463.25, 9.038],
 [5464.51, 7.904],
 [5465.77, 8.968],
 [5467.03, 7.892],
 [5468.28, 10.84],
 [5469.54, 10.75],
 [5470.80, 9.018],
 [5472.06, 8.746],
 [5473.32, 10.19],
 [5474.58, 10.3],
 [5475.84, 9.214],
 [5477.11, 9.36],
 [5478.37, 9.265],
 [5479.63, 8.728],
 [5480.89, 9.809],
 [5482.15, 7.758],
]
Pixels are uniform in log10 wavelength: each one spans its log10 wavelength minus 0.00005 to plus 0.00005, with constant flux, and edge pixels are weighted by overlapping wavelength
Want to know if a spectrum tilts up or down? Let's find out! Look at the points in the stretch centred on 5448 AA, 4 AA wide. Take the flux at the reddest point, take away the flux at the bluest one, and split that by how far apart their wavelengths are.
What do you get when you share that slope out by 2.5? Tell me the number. 0.22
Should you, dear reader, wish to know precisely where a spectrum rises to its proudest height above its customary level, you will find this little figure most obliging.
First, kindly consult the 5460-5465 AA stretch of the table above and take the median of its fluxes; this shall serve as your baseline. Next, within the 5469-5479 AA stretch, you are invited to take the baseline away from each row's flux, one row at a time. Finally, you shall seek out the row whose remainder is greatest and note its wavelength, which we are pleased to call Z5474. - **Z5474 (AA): 5469.54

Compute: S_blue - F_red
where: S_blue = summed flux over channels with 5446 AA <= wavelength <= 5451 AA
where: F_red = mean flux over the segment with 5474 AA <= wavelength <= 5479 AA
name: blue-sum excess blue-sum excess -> 27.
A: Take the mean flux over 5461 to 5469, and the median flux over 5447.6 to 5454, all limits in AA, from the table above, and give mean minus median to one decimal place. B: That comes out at -1.0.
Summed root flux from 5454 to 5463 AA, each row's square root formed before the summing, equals 22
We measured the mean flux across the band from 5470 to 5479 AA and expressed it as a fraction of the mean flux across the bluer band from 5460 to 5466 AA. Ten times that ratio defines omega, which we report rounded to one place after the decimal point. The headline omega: 10.2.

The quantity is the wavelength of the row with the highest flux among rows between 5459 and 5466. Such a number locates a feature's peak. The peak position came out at 5459.48 AA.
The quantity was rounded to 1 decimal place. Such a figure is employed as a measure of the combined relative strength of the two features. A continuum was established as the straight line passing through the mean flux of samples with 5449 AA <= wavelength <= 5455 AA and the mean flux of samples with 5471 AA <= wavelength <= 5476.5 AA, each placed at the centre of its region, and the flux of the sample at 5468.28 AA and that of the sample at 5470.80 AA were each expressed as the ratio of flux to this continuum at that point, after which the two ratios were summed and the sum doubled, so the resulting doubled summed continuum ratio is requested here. 4.1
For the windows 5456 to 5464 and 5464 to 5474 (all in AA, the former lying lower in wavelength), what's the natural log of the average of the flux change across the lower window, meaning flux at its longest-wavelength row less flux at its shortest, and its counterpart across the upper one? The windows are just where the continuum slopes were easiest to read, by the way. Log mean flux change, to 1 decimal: 0.7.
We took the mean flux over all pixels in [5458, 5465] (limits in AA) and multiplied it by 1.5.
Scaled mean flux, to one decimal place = 14.4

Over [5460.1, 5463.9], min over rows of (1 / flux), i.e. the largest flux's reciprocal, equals 0.097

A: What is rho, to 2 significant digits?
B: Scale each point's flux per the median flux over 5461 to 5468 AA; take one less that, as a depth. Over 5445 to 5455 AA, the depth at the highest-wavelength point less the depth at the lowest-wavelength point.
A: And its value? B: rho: -0.24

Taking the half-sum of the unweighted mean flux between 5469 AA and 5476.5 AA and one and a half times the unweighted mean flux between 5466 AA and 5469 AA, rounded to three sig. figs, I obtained 11.9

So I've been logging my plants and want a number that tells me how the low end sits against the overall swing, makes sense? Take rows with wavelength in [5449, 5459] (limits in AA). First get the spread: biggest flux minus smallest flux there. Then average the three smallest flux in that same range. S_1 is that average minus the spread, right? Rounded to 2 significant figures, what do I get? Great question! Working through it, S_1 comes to 4.4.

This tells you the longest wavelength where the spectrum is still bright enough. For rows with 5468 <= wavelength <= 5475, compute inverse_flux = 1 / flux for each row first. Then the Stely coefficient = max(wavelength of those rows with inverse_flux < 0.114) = 5474.58 AA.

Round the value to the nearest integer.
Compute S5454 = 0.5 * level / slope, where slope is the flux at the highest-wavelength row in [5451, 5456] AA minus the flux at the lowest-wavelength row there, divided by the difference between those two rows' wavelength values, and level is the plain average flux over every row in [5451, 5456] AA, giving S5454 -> -13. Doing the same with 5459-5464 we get -12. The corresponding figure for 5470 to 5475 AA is 14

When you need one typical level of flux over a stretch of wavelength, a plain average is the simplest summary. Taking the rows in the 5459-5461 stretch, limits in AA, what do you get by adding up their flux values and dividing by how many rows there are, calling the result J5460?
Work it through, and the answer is 10.4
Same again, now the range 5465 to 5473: 9.4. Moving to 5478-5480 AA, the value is 9.0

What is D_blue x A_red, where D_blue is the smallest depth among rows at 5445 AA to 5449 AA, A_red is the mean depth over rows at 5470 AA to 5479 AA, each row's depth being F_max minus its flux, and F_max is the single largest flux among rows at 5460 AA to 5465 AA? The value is 1.2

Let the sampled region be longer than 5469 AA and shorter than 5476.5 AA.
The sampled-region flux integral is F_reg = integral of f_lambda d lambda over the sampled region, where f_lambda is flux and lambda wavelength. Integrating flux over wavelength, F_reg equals 73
